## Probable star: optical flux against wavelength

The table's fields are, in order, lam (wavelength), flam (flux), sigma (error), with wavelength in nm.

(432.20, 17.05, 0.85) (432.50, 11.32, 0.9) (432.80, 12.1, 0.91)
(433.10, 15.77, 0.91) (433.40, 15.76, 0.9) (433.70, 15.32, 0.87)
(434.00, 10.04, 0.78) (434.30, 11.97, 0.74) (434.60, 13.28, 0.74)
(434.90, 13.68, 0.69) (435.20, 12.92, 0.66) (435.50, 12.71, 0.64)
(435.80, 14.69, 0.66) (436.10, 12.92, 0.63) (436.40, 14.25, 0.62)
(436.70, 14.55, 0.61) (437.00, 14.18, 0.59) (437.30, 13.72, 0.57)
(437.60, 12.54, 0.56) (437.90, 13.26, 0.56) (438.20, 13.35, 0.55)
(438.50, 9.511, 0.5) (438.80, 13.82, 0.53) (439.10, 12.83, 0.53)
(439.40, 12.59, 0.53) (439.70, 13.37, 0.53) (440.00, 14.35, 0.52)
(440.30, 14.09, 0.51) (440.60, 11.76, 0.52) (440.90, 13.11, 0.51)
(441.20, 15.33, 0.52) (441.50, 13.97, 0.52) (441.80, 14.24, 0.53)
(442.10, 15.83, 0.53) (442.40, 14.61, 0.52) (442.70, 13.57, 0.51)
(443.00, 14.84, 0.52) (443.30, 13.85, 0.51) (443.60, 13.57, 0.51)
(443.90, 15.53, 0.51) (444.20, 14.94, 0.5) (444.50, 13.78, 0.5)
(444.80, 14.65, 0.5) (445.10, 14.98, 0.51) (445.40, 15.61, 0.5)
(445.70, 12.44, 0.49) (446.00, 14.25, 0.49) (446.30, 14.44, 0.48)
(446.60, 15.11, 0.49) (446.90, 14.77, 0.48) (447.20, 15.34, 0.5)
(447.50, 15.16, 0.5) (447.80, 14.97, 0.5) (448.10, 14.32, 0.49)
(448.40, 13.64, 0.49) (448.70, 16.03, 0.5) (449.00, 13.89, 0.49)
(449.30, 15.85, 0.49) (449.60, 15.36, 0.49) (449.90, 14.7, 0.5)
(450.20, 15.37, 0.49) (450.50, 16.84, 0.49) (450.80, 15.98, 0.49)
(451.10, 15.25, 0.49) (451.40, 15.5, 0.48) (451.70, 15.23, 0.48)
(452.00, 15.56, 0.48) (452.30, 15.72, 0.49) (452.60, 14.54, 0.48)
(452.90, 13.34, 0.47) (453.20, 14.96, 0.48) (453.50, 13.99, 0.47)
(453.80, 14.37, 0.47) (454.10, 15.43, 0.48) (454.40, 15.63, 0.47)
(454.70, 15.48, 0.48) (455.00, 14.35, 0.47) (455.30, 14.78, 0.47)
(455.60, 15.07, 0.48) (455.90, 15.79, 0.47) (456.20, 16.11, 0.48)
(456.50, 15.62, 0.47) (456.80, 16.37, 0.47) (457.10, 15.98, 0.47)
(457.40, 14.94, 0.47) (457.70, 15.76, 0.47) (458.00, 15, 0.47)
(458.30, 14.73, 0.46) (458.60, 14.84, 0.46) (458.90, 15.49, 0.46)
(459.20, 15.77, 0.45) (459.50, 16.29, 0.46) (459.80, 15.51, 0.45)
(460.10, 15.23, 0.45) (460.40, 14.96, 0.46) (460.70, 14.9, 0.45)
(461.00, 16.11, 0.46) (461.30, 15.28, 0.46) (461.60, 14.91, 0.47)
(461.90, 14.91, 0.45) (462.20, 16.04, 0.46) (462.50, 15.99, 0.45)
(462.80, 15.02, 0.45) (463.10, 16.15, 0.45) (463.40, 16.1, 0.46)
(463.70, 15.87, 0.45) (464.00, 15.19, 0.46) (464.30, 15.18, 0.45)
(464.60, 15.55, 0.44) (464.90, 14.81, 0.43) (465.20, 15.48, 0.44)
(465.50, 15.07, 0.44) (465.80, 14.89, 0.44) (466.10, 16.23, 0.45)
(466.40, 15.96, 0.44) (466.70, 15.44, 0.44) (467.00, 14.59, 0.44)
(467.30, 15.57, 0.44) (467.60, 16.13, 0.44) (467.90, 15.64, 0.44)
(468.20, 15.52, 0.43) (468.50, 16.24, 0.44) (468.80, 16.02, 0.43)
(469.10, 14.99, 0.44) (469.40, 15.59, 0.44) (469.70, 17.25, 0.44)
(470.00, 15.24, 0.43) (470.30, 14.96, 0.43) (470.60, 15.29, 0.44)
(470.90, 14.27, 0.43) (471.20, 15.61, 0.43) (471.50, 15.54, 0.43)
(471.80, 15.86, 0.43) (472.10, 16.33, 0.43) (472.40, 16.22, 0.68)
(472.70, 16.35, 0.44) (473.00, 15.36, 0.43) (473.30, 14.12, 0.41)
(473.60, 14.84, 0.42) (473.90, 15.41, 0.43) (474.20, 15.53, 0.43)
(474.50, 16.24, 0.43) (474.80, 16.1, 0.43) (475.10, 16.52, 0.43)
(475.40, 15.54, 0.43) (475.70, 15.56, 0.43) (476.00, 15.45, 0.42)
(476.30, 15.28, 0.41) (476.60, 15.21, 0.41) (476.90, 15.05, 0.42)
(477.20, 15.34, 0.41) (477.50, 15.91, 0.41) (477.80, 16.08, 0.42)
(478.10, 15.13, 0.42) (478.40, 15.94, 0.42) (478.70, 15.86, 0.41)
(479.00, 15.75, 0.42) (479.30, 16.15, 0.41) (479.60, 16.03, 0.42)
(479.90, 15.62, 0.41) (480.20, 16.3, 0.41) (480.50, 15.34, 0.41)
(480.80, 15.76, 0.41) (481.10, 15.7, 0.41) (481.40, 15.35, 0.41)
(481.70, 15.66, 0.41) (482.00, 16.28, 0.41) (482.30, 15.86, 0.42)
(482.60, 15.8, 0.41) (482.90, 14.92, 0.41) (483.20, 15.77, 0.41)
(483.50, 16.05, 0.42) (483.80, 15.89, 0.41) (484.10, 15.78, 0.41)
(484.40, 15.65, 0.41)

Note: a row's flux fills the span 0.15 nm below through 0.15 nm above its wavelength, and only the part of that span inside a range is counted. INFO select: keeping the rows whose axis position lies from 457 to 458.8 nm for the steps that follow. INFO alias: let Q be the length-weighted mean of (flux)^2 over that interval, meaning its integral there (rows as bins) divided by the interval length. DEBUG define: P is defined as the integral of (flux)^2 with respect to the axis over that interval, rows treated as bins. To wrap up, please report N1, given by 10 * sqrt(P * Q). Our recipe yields 3100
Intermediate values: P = 416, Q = 231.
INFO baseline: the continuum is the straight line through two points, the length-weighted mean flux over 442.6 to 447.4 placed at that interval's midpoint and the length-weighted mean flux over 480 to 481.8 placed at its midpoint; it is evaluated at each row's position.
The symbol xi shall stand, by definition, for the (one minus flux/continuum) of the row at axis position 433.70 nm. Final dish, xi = -0.08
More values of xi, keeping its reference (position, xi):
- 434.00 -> 0.29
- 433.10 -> -0.12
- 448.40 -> 0.07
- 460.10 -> -0.02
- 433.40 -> -0.12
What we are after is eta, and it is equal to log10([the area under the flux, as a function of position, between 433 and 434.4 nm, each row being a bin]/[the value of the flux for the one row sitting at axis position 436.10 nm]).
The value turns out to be 0.17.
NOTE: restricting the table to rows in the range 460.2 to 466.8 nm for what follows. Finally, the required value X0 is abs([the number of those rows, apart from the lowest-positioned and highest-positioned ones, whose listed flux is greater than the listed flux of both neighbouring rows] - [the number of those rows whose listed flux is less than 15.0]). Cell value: 0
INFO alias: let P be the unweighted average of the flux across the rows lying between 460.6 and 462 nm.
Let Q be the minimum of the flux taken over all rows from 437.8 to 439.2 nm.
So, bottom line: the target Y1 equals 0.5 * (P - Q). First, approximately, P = 15.2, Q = 9.511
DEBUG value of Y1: 2.9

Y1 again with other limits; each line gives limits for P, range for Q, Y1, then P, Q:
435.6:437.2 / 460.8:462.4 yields -0.4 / 14.1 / 14.91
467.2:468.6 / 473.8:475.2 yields 0.2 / 15.8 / 15.41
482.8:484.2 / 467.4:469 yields 0.1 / 15.7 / 15.52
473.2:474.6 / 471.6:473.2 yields -0.1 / 15.2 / 15.36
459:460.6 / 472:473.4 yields 0.7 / 15.6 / 14.12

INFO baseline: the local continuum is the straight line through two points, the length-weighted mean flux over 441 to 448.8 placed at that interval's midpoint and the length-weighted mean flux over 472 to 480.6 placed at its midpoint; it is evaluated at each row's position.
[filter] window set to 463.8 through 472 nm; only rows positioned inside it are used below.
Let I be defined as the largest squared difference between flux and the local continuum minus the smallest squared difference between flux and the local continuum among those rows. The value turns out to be 3.3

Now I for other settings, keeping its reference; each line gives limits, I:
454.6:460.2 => 1.9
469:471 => 3.2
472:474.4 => 2.1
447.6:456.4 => 4.2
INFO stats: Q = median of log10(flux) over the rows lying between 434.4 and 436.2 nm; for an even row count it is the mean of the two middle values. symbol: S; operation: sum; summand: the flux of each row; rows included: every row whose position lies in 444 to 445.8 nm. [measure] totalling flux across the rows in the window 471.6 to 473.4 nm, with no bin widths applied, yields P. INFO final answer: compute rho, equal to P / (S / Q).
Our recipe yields 1.22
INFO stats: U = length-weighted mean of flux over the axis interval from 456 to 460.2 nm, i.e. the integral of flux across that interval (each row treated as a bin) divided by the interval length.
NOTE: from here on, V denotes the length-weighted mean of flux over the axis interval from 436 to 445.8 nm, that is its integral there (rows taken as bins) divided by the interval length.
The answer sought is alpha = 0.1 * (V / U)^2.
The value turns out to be 0.079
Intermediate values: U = 15.6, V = 13.8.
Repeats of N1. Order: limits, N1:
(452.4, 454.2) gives 2806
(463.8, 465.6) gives 3115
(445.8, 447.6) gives 2931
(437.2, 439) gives 2185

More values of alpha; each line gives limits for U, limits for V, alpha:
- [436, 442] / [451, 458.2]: 0.128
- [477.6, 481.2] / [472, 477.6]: 0.097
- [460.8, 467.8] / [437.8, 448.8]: 0.083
